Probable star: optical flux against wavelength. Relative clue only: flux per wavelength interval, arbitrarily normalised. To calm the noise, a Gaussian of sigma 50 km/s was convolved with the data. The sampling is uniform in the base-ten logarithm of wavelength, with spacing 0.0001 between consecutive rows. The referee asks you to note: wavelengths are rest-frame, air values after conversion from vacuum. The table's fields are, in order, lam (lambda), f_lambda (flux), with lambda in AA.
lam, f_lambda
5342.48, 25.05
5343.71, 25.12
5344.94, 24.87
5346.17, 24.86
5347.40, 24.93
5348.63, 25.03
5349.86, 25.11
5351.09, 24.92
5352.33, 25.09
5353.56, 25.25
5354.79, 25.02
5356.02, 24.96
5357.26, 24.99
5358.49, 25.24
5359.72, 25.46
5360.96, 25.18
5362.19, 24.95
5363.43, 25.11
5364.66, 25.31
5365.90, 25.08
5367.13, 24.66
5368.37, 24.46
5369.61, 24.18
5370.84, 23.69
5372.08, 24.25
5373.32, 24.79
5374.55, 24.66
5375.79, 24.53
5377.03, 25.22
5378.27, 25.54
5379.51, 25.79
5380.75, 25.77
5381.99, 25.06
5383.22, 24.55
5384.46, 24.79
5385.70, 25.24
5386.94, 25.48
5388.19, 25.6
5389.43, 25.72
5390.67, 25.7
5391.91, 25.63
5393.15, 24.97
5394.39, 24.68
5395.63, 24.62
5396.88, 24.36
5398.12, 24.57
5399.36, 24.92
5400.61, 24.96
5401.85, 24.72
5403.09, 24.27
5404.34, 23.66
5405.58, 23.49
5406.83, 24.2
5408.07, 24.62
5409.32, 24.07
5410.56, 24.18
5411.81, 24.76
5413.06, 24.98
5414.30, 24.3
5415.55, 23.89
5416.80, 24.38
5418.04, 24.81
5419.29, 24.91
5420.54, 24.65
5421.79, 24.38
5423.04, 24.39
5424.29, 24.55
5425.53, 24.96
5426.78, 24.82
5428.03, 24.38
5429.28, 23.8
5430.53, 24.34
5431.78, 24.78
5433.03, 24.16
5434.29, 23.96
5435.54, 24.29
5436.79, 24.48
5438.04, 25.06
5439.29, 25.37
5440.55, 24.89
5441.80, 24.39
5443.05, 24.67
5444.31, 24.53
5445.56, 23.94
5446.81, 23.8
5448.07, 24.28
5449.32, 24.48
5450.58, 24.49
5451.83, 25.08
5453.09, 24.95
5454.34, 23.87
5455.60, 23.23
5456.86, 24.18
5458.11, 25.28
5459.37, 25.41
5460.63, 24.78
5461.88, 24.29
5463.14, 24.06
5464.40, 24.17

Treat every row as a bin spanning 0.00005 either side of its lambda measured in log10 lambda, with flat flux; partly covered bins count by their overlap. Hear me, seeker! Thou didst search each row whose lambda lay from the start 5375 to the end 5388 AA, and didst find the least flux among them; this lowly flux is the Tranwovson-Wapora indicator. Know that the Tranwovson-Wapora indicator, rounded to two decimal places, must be 24.53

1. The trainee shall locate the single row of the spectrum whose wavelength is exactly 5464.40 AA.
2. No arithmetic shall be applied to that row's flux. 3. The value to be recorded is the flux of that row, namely 24.17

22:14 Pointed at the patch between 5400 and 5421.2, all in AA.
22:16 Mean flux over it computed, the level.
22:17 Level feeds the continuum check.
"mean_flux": 24.40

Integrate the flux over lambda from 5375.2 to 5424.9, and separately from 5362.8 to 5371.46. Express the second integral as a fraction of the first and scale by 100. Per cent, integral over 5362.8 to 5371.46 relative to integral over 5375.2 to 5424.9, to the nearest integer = 17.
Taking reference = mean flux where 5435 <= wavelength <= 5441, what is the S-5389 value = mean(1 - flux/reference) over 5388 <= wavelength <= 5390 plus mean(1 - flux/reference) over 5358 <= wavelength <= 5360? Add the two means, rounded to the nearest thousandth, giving -0.055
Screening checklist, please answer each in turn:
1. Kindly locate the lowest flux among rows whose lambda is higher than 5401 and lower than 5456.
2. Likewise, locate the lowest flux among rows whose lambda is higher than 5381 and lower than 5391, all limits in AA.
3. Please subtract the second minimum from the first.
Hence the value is -1.32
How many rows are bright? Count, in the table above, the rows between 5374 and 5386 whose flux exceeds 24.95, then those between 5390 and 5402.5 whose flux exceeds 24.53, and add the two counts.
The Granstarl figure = 15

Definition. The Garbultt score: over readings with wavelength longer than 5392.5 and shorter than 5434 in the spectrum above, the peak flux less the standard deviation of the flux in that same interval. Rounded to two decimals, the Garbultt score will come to 24.59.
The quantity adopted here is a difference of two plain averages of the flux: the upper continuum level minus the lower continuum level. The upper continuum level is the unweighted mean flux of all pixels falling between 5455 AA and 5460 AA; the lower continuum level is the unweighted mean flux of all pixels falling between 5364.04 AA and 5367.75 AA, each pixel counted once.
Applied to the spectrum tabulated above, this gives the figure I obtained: -0.5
